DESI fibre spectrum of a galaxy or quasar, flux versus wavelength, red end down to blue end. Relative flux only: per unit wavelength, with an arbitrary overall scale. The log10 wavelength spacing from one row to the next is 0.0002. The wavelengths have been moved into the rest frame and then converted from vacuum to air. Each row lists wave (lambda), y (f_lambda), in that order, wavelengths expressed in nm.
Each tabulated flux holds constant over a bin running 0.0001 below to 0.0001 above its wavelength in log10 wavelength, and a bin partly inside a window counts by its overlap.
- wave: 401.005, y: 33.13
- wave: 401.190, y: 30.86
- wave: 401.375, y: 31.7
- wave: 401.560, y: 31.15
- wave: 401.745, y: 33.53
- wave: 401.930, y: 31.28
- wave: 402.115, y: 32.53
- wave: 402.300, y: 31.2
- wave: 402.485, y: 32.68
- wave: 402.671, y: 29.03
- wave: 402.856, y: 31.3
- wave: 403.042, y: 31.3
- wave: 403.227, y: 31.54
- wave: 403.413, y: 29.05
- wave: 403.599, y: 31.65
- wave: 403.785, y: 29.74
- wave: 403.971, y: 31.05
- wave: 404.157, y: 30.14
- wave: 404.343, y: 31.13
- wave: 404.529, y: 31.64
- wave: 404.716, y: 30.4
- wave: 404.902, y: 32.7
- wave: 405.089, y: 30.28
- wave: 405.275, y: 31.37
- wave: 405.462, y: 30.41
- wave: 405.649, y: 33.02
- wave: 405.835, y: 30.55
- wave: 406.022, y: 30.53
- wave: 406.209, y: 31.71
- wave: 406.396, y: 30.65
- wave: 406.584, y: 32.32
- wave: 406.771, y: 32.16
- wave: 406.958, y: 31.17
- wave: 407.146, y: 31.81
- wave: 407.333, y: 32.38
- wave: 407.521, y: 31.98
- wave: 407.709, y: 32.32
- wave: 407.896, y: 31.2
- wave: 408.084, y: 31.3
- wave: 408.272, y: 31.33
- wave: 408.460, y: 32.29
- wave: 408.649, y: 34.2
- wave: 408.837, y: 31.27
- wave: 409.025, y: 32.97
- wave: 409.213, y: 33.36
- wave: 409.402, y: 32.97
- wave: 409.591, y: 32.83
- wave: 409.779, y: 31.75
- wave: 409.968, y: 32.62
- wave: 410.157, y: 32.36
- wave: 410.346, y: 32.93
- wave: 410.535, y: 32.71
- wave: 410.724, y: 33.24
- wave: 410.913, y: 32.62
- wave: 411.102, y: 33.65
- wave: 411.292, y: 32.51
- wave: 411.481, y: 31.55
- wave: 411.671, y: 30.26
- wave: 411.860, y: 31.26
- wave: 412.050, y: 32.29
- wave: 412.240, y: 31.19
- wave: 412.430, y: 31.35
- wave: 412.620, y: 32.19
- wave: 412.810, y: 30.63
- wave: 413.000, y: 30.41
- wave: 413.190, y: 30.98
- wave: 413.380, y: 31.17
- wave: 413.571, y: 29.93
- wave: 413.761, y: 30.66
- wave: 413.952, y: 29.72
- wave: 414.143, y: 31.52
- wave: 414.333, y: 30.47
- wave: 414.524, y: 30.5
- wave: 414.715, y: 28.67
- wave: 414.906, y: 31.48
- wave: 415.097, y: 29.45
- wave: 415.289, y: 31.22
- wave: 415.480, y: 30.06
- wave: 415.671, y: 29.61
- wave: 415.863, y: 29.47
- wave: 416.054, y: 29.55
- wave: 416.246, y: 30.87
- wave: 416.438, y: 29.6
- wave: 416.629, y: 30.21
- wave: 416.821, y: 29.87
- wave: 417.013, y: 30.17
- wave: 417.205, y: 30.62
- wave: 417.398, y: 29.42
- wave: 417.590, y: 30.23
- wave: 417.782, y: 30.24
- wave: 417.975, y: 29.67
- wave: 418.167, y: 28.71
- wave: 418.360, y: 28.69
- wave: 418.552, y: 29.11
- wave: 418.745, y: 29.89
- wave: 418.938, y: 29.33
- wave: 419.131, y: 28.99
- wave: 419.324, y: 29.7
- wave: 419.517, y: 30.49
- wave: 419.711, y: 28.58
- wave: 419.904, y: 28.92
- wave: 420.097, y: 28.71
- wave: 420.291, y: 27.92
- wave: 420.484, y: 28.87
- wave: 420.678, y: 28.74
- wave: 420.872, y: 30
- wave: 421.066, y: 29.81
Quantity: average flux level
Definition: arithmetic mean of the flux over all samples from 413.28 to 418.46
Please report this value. 30.1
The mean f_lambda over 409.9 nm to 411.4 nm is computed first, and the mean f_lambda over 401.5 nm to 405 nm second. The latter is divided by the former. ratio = 0.95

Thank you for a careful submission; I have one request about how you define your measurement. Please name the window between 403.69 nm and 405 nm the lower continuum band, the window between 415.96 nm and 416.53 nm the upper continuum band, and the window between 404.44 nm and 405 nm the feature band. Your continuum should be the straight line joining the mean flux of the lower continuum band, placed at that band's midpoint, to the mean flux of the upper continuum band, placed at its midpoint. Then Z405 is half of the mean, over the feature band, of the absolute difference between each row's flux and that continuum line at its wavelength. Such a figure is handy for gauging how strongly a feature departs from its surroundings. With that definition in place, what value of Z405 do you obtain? 0.50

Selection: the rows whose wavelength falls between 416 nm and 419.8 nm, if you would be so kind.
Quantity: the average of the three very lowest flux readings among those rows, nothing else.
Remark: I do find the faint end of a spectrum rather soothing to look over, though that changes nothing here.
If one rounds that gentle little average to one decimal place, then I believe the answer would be 28.7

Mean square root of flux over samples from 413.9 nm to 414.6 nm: 5.53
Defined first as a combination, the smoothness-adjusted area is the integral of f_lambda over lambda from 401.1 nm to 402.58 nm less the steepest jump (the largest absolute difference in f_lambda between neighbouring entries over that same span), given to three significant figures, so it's 44.8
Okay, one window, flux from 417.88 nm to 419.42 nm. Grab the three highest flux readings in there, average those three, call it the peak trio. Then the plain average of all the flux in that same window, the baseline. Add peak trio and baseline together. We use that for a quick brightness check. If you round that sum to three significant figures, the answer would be 59.0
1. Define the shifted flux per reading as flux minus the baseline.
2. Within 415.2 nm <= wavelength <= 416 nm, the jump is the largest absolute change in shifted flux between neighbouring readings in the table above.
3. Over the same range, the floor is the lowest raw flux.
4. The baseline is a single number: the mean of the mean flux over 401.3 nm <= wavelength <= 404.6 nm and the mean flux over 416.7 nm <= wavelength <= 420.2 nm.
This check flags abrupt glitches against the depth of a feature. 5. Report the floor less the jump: 28.3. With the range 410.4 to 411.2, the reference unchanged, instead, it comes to 31.6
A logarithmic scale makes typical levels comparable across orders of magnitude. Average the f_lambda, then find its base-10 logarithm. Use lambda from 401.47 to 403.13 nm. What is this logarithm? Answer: 1.50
